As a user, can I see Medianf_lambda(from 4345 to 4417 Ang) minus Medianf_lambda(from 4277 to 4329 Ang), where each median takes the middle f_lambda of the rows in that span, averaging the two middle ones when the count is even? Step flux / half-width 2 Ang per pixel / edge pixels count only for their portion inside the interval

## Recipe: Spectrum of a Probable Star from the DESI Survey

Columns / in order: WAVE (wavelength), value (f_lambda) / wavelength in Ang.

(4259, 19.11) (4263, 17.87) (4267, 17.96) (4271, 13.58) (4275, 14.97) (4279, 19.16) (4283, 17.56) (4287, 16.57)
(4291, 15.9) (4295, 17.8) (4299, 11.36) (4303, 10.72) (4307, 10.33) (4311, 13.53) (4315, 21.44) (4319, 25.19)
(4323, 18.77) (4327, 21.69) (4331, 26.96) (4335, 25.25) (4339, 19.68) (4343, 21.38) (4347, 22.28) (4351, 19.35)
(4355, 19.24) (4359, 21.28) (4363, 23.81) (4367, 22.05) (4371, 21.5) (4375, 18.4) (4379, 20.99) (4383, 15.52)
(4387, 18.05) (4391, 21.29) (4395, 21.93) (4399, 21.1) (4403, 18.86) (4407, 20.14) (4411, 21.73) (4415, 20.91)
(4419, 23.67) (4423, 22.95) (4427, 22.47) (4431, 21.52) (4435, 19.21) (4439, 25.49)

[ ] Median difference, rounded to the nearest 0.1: 3.5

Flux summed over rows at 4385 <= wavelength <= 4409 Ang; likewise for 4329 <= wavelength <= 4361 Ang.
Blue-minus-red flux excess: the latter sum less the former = 54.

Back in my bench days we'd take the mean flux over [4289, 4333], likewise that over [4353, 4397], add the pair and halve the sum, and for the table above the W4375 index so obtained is 19.0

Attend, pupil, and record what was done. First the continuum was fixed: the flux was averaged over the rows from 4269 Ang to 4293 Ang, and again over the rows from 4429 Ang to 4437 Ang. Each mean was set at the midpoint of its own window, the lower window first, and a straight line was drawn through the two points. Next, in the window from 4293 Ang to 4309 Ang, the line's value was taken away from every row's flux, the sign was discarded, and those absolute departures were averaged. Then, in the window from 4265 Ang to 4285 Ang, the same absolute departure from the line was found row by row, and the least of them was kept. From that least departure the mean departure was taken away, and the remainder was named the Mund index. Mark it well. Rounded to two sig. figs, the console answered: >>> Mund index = -3.7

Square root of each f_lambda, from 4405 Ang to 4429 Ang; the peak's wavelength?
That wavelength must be 4419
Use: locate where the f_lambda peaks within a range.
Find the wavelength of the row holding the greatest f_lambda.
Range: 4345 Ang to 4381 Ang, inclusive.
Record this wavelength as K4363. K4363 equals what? 4363 Ang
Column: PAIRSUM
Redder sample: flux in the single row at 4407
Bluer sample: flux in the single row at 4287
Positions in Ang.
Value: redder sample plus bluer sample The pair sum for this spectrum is 37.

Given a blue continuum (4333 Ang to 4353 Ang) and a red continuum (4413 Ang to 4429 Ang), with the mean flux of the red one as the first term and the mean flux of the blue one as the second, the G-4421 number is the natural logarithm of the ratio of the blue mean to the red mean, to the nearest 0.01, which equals -0.04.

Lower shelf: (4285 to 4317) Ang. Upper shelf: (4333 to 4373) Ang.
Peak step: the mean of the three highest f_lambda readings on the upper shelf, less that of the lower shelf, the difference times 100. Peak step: 518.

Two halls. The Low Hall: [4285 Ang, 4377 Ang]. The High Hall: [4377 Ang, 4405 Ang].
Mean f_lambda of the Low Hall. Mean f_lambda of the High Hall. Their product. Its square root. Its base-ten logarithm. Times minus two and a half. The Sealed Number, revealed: -3.23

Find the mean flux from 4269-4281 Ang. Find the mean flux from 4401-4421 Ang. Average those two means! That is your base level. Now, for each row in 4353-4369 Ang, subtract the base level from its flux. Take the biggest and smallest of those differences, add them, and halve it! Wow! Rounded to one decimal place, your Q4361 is 3.0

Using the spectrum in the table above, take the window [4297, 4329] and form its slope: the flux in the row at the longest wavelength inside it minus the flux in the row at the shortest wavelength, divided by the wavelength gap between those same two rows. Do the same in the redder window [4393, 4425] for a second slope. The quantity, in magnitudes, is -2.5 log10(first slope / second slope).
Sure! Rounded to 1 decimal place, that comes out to -2.5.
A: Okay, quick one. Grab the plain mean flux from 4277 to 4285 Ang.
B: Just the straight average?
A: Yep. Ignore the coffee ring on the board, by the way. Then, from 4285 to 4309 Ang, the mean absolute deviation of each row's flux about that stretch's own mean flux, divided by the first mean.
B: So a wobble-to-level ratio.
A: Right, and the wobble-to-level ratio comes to 0.16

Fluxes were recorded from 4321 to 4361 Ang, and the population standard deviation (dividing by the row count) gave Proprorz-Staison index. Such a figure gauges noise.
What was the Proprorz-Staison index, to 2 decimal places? 2.55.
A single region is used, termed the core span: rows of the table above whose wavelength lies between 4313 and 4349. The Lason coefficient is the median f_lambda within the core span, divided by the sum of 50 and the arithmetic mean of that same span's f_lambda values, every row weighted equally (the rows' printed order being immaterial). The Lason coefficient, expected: 0.299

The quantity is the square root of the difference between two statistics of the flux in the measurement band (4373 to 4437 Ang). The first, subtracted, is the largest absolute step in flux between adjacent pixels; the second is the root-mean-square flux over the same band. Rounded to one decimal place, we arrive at 3.9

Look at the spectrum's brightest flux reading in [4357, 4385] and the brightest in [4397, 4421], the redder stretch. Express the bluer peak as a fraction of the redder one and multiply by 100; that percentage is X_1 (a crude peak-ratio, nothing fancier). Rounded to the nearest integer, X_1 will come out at 101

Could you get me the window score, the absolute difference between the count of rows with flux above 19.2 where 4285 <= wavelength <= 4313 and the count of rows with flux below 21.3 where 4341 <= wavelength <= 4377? 4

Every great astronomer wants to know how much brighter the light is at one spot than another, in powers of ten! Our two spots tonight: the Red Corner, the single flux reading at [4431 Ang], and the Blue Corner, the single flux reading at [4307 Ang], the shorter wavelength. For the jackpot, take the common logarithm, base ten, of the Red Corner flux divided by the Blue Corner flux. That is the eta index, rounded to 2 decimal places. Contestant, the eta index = 0.32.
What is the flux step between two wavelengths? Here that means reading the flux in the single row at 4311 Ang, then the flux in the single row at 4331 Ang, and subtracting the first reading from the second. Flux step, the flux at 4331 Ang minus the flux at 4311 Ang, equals 13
